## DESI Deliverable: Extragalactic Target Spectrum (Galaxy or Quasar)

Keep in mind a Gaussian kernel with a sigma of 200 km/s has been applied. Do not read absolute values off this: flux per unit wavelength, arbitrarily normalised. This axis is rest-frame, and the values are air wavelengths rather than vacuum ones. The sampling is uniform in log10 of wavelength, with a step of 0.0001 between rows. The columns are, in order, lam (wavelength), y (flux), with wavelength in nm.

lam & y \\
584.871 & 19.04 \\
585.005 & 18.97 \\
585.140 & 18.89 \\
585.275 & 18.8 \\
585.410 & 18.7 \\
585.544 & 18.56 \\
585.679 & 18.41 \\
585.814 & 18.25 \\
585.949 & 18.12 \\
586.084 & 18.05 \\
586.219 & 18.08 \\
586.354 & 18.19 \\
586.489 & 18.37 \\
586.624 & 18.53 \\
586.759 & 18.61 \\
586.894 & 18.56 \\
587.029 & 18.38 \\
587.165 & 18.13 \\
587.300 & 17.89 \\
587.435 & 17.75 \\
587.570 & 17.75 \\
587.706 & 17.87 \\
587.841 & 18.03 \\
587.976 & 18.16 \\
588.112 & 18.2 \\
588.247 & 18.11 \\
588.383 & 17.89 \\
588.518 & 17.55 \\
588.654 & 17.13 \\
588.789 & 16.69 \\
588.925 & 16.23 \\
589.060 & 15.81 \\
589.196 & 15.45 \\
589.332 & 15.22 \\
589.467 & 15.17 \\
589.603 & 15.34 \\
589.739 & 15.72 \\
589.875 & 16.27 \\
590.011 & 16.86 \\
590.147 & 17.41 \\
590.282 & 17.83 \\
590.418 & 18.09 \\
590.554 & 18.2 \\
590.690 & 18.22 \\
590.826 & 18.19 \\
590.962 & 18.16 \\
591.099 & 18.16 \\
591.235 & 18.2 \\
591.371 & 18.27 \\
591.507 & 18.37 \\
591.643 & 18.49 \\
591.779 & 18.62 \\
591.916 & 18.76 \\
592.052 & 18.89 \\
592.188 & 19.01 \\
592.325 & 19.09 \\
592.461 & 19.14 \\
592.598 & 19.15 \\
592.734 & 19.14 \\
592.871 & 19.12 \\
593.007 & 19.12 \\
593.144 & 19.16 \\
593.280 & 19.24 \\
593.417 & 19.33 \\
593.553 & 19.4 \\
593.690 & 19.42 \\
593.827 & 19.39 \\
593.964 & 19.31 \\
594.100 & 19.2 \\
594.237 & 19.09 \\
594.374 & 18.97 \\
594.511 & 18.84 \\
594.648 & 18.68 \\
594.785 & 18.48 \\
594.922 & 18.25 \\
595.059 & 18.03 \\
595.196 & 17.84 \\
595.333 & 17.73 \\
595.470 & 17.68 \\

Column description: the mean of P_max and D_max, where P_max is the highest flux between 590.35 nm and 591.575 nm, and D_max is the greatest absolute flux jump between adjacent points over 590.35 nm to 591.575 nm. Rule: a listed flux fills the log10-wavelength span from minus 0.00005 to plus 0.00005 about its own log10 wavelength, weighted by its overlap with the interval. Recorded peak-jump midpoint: 9.24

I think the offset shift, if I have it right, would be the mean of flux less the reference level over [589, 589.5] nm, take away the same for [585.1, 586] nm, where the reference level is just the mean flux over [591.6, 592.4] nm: -3.1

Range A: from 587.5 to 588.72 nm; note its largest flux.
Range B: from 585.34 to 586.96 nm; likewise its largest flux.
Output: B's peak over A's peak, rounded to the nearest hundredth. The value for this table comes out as 1.03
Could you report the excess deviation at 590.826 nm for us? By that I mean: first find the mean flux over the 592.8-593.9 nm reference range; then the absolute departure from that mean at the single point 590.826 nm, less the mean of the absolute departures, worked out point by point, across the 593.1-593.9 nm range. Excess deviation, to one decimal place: 1.0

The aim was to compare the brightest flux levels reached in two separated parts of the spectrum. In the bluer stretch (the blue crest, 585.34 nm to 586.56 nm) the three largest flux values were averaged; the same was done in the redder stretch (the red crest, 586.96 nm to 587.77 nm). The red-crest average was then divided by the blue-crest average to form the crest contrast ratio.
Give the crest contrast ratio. 0.98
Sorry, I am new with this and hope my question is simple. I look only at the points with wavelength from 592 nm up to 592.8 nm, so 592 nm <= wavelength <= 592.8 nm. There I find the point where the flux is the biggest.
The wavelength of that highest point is 592.598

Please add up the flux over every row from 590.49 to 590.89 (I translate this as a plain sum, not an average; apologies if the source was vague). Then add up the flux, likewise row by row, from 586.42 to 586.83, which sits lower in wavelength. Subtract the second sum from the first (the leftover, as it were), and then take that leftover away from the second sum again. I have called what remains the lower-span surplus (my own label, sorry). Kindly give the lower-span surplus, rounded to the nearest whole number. 56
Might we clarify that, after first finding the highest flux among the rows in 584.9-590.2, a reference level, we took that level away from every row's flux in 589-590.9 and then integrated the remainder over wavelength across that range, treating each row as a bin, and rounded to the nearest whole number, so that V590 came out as -4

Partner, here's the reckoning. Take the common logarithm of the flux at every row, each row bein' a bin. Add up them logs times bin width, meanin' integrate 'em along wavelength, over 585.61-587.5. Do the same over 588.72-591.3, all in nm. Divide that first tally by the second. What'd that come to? 0.75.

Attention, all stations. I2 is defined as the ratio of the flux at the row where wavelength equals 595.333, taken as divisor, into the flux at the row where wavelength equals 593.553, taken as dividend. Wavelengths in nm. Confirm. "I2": 1.09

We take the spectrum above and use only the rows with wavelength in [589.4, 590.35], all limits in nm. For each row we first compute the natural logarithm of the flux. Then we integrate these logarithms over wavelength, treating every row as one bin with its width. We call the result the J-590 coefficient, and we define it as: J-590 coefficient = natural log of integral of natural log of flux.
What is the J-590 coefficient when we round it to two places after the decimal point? 0.98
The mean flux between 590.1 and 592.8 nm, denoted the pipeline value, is 18.5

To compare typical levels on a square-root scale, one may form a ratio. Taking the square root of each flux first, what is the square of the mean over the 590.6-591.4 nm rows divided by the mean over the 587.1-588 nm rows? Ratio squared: 1.01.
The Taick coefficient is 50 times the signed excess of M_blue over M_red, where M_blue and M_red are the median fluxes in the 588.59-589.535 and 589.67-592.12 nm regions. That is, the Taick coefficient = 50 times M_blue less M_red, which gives -119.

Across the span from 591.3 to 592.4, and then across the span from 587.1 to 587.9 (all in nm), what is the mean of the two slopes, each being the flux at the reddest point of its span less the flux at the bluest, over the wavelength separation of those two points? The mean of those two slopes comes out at 0.36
